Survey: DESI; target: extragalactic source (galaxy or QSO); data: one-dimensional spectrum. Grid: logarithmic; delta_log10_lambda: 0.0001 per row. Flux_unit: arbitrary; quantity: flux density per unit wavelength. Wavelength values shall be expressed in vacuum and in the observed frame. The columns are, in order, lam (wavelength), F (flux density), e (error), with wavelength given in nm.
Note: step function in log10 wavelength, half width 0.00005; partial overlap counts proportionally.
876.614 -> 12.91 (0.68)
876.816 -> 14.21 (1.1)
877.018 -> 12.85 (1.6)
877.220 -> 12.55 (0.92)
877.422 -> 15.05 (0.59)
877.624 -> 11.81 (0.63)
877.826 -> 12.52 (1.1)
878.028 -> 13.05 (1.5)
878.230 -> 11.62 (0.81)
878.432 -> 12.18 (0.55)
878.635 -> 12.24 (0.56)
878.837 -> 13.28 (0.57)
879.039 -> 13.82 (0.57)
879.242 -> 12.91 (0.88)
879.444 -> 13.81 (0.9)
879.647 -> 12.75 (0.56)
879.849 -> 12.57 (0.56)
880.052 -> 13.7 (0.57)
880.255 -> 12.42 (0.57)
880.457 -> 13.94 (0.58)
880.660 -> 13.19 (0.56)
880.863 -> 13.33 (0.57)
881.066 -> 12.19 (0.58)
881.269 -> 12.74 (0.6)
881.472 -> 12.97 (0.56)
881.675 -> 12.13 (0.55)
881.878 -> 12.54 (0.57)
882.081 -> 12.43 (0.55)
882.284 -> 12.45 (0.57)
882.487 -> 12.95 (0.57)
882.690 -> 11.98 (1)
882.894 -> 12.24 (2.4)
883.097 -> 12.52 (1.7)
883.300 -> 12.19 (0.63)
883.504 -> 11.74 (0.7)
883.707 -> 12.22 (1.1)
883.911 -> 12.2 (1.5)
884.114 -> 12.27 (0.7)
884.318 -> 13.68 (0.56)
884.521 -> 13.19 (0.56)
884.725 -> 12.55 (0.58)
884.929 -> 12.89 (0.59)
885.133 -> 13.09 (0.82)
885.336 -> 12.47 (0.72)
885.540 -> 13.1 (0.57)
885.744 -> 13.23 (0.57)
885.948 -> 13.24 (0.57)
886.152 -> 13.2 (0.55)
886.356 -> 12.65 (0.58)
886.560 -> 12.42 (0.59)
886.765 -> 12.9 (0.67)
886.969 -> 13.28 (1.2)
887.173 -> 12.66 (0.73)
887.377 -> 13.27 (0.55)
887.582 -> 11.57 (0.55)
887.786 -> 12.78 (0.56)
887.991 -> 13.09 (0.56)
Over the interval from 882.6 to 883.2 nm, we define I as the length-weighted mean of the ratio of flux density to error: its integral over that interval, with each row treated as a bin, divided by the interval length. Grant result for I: 8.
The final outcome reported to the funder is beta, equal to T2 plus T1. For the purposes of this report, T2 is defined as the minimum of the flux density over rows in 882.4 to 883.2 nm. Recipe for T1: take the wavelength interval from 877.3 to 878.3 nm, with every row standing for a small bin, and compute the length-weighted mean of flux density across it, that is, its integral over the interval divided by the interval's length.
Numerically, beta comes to 24.8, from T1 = 12.8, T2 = 11.98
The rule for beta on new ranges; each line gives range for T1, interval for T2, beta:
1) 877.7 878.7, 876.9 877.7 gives 24.1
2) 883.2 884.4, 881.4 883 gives 24.3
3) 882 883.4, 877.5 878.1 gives 24.2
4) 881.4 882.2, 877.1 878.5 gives 24.1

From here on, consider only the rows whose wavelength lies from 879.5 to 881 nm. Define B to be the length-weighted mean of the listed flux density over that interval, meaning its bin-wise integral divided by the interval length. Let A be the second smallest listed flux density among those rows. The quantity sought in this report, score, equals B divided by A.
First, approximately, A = 12.57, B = 13.1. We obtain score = 1.04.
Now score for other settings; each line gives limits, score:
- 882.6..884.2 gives 1.02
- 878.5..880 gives 1.04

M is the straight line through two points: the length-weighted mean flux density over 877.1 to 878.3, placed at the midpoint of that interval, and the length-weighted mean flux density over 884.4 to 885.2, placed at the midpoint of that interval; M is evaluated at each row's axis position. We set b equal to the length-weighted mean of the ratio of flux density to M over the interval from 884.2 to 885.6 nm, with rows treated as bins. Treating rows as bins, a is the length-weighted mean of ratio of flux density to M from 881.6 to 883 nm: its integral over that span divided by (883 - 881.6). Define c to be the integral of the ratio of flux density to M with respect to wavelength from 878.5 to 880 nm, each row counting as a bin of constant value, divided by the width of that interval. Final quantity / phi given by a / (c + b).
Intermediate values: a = 0.96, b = 1.00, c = 1.02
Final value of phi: 0.476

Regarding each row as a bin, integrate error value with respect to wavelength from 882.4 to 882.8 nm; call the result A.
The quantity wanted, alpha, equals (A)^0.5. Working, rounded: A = 0.3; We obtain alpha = 0.57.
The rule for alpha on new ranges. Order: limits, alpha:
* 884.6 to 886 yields 0.94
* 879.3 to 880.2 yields 0.77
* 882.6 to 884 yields 1.34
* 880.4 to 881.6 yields 0.83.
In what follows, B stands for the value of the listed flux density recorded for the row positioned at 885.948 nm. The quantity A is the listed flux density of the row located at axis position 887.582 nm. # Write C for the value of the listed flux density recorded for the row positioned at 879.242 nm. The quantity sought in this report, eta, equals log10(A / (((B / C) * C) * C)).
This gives -1.17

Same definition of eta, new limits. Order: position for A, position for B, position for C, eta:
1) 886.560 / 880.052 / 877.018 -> -1.15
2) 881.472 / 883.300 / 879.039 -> -1.11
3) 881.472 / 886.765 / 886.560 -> -1.09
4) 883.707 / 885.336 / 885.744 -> -1.13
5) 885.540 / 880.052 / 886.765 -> -1.13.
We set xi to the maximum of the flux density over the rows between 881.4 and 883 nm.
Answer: 12.97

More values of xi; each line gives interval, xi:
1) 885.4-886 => 13.24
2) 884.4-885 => 13.19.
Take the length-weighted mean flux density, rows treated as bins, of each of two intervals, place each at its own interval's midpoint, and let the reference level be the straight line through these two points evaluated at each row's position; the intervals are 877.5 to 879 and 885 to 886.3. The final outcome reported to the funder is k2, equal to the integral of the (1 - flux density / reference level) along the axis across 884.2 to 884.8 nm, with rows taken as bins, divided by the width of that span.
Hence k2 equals -0.01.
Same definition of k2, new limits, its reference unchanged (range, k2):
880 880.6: -0.05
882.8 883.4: 0.04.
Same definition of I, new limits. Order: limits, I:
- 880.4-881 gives 23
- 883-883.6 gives 15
